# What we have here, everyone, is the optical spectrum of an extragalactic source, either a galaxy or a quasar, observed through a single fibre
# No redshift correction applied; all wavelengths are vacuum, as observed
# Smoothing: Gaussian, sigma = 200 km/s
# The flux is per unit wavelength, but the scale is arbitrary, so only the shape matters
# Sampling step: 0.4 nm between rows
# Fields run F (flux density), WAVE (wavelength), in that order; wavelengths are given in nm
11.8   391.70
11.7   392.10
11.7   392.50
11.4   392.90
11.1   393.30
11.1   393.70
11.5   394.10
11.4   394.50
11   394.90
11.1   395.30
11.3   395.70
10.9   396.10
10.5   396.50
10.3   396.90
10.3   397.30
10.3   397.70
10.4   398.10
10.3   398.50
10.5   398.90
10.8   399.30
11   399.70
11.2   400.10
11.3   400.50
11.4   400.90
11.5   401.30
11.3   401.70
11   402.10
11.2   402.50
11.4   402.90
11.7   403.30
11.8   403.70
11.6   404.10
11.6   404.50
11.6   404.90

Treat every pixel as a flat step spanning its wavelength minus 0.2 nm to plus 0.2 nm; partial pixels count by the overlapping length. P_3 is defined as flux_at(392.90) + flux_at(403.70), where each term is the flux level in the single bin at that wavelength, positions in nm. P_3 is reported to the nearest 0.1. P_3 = 23.2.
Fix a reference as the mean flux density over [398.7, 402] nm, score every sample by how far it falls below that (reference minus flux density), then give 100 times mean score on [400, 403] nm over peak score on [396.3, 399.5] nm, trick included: -20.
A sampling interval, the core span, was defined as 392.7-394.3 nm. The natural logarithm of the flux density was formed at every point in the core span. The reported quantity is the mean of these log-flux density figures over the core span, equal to 2.42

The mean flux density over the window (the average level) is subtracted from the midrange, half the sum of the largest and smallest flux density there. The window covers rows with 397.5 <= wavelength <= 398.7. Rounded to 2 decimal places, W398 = 0.02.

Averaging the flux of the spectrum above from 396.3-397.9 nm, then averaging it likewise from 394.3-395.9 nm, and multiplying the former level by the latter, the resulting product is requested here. 116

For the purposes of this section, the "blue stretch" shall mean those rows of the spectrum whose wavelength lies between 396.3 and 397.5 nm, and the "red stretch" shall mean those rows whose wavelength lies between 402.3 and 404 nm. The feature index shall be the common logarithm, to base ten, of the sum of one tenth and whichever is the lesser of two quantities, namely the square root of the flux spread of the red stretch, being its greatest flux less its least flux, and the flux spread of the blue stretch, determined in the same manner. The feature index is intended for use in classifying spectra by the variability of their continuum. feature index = -0.5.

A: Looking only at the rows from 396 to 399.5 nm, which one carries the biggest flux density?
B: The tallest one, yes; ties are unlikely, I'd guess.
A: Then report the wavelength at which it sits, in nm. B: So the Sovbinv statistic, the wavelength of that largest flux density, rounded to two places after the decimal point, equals 396.10 nm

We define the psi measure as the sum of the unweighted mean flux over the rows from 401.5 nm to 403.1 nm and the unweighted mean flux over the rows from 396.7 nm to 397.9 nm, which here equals 21.5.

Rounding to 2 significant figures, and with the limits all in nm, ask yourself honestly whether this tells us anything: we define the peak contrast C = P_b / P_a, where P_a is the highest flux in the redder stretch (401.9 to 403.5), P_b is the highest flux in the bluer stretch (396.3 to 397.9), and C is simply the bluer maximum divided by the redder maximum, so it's 0.90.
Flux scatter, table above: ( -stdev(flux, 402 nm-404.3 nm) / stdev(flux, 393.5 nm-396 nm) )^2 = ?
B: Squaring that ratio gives 2.5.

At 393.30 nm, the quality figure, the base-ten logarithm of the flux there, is 1.045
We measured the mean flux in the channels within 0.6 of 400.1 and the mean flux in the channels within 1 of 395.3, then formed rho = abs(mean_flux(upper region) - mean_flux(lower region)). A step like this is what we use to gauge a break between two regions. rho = 0.0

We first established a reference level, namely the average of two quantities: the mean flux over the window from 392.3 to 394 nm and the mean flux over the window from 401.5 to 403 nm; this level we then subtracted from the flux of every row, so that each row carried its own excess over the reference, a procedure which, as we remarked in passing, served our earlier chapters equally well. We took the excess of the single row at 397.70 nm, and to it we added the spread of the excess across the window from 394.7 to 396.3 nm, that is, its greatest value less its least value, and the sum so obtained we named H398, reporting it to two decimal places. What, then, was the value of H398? -0.57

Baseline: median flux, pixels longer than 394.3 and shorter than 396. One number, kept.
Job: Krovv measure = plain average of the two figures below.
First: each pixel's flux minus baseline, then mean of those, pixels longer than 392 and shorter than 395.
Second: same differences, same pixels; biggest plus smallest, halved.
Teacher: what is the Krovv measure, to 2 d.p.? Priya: 0.16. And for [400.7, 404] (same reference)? 0.21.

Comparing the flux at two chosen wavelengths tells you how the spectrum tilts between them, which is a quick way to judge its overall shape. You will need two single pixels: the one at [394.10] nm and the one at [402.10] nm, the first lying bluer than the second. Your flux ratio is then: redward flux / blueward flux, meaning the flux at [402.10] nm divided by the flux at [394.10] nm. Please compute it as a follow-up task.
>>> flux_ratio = 0.96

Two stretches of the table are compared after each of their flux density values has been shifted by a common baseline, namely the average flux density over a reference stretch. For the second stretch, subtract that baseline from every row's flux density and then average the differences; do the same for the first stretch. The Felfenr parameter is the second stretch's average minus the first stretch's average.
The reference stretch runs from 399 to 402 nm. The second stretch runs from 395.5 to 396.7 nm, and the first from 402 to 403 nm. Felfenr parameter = -0.30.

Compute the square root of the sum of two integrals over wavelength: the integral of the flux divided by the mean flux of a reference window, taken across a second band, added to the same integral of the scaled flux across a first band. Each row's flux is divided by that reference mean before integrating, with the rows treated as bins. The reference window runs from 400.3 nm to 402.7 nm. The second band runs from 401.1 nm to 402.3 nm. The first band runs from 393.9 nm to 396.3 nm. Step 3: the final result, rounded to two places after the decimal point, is 1.89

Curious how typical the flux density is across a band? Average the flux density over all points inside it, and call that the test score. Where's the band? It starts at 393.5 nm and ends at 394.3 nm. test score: 11.3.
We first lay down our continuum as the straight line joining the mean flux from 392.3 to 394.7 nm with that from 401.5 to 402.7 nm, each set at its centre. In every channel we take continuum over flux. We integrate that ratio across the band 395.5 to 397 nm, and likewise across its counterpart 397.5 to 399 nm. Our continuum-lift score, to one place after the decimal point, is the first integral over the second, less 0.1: 0.9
